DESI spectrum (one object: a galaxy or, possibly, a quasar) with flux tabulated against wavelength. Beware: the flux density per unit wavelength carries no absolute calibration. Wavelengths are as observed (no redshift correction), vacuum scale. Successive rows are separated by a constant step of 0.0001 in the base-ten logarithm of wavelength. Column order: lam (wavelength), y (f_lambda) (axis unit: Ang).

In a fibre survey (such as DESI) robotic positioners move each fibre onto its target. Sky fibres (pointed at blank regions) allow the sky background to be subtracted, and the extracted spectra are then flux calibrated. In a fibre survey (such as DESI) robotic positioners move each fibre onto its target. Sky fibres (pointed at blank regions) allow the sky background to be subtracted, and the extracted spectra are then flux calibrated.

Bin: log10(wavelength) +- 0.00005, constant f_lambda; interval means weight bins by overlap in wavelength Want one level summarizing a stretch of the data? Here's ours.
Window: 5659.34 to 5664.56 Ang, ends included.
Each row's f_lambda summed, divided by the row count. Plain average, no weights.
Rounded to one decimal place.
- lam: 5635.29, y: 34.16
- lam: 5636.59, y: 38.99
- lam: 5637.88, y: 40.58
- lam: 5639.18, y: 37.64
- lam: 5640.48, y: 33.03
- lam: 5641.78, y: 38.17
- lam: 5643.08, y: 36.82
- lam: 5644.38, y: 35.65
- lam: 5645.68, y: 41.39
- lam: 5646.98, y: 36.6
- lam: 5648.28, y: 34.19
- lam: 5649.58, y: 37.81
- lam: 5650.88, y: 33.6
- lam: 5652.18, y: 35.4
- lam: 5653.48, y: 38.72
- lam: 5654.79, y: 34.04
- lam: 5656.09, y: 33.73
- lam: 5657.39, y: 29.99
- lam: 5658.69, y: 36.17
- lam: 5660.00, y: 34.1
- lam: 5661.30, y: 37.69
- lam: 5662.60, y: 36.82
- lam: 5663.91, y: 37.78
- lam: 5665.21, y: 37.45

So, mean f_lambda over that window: 36.6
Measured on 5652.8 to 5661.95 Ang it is 34.9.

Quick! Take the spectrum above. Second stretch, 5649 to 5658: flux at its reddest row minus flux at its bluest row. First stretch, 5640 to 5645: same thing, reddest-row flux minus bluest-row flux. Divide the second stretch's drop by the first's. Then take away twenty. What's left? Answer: -23.0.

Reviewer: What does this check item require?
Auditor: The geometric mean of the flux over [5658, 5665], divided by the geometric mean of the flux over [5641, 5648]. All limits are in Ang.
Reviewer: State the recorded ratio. 0.968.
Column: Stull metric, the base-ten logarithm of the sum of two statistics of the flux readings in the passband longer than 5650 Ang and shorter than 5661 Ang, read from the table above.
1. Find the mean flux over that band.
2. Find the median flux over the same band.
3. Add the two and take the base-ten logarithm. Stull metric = 1.84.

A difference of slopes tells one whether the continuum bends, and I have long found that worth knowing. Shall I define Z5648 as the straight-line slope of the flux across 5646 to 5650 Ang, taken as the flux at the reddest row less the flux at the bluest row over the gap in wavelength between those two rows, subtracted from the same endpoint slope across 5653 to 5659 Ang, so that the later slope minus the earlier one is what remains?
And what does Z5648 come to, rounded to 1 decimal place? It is -1.0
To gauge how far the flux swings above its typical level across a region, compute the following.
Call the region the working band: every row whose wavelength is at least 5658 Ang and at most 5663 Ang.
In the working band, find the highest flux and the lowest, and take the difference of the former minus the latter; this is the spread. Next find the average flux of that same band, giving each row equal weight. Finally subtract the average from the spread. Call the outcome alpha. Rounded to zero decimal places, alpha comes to -33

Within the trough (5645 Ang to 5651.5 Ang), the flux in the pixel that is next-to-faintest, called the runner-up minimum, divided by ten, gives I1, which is 3.42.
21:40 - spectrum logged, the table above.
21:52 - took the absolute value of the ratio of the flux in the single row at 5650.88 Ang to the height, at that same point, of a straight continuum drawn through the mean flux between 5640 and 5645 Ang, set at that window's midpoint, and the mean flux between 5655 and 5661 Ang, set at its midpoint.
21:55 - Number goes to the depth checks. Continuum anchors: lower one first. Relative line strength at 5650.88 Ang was 0.97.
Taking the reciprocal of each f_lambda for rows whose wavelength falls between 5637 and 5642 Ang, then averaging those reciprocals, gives 0.0269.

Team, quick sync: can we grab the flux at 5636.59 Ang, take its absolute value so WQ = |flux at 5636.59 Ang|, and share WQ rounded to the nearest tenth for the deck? 39.0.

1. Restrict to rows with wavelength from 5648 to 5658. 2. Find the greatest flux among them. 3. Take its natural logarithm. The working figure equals 3.66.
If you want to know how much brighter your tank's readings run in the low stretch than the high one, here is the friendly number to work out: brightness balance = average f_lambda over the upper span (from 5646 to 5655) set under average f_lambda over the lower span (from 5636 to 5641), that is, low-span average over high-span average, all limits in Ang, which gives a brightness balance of 1.05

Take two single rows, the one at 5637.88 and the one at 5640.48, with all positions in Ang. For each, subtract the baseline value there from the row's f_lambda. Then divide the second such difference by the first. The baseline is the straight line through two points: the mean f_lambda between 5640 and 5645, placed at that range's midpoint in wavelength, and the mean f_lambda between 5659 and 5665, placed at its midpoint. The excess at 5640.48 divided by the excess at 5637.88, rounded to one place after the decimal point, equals -0.6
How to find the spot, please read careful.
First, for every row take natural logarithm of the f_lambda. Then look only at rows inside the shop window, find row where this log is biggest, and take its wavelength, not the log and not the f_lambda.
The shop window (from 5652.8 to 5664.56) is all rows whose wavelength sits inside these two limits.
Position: 5653.48 Ang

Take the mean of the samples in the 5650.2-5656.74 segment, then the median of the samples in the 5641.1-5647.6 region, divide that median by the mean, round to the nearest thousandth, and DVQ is 1.049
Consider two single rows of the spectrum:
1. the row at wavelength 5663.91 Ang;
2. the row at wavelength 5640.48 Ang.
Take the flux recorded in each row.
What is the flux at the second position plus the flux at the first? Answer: 70.8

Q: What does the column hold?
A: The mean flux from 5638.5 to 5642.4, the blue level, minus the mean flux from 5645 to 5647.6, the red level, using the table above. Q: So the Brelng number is -2.72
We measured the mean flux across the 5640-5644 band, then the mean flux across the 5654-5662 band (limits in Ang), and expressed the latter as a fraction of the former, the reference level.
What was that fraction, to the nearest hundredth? 0.95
